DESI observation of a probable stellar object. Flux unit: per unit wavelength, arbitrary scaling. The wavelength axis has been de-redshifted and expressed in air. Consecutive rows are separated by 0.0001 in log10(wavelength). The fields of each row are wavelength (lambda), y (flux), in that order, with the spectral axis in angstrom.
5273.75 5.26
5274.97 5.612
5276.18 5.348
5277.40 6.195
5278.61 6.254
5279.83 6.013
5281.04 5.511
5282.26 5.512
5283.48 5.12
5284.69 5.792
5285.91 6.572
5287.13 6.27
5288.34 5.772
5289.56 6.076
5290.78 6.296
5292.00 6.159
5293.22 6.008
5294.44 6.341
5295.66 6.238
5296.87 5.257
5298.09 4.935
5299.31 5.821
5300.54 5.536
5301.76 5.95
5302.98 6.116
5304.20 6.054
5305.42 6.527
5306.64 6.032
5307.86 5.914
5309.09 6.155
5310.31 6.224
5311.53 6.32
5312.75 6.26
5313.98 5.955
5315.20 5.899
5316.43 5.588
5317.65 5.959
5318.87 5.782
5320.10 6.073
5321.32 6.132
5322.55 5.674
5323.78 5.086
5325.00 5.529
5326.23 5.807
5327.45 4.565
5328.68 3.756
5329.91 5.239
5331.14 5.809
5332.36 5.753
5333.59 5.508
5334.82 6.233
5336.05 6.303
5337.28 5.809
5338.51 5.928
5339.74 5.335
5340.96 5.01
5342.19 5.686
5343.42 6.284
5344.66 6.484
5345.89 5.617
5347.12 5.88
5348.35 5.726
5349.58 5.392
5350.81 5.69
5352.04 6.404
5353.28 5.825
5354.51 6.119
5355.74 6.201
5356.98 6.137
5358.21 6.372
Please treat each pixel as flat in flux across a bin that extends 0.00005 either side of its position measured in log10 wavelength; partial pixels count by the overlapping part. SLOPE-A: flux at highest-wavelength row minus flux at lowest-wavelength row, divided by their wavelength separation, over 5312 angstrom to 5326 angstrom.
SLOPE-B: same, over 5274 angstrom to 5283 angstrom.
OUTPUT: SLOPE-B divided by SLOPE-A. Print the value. 0.2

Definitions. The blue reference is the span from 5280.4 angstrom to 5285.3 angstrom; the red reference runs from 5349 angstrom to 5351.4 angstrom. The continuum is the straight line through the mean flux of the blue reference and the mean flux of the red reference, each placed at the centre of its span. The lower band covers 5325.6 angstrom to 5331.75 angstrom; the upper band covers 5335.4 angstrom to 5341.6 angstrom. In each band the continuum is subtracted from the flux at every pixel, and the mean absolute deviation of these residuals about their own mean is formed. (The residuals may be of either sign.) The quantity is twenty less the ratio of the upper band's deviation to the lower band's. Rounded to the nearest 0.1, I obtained 19.4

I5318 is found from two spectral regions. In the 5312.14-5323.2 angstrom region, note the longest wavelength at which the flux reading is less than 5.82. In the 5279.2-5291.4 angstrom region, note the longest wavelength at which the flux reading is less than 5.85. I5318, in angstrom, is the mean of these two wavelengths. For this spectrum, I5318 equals 5305.4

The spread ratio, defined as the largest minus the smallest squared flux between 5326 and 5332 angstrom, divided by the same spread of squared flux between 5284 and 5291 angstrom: 2.0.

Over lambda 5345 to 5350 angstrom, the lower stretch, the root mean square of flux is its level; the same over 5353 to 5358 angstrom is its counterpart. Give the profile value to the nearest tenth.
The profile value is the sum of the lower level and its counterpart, 11.7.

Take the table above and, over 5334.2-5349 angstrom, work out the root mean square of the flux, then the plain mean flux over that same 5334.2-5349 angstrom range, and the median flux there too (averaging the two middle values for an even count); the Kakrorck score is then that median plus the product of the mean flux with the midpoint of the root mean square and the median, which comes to 40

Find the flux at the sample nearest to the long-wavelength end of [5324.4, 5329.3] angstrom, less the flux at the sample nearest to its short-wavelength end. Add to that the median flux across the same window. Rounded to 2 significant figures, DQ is 3.3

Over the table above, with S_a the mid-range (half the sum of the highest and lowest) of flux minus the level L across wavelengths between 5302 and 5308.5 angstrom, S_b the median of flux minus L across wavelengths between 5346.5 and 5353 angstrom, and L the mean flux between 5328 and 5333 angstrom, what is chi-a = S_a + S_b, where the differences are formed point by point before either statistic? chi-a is 1.7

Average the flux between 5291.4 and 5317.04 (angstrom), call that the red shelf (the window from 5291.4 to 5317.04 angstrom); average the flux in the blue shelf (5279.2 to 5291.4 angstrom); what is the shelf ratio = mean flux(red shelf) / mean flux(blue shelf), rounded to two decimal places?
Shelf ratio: 1.01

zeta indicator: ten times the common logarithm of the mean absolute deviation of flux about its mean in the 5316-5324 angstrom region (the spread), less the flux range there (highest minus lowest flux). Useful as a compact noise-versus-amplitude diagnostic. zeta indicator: -6.8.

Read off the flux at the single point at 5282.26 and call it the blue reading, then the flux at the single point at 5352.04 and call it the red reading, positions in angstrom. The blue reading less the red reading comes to -0.9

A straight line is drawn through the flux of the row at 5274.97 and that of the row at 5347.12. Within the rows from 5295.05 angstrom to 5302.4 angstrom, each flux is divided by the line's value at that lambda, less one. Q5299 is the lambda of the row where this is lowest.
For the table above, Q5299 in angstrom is 5298.09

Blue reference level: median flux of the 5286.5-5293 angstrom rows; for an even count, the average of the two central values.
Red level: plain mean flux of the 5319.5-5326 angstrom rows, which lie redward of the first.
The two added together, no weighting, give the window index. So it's 11.86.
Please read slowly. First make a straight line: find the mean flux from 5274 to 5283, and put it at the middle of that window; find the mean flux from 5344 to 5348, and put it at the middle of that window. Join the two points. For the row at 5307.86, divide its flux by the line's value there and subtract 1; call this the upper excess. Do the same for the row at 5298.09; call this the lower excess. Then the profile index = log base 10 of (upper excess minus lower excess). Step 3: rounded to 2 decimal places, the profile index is -0.79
